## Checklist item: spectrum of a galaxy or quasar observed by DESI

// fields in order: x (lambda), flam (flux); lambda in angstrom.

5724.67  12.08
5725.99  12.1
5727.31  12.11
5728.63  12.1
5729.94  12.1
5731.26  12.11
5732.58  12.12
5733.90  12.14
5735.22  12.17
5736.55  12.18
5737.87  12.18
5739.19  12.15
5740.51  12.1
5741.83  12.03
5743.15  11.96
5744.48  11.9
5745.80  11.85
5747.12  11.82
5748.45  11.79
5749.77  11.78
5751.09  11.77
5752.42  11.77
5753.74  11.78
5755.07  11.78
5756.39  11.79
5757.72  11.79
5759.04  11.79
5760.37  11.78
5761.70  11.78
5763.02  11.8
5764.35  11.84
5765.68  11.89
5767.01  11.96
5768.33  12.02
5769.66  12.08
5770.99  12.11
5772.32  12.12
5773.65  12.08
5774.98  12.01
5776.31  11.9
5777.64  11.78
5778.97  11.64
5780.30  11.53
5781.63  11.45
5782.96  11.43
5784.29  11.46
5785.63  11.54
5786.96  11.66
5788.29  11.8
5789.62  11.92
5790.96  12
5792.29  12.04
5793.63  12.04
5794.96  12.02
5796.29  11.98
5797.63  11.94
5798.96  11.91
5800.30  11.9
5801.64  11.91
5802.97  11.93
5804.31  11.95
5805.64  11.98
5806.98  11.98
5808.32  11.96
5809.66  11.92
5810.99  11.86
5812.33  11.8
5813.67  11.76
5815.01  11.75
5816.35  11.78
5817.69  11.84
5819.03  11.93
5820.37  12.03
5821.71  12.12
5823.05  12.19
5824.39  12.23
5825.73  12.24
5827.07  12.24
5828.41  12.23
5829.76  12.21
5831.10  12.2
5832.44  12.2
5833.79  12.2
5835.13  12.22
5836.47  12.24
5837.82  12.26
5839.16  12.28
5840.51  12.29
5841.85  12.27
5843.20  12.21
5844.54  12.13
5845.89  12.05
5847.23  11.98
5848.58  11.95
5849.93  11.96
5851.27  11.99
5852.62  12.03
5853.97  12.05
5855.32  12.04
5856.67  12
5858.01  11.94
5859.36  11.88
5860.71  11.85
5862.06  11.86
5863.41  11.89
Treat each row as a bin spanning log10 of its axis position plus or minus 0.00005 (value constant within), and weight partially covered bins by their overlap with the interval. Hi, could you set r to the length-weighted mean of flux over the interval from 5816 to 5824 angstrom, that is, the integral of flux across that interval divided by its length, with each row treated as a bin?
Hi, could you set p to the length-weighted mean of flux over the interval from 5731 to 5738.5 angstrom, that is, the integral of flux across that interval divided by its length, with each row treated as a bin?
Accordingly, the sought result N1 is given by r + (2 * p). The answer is 36.3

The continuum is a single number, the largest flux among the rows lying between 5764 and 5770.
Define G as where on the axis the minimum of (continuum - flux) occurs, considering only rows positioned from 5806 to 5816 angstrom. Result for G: 5806.98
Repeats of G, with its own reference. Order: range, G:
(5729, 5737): 5736.55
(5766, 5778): 5772.32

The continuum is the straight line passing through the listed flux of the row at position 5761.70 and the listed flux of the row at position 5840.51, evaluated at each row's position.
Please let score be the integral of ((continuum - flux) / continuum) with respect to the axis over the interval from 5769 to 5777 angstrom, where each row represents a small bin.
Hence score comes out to -0.13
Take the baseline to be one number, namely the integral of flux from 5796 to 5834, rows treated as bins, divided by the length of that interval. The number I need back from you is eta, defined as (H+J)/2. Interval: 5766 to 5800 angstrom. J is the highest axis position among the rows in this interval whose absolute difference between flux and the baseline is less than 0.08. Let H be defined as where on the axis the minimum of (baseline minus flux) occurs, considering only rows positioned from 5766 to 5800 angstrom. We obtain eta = 5785.0 angstrom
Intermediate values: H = 5772.32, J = 5797.63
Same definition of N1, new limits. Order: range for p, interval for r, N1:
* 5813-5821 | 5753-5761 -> 35.5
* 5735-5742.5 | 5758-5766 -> 36.1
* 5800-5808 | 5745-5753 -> 35.7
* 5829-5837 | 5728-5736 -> 36.5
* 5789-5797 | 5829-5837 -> 36.2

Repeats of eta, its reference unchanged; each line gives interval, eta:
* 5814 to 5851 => 5845.2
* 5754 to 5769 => 5768.3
